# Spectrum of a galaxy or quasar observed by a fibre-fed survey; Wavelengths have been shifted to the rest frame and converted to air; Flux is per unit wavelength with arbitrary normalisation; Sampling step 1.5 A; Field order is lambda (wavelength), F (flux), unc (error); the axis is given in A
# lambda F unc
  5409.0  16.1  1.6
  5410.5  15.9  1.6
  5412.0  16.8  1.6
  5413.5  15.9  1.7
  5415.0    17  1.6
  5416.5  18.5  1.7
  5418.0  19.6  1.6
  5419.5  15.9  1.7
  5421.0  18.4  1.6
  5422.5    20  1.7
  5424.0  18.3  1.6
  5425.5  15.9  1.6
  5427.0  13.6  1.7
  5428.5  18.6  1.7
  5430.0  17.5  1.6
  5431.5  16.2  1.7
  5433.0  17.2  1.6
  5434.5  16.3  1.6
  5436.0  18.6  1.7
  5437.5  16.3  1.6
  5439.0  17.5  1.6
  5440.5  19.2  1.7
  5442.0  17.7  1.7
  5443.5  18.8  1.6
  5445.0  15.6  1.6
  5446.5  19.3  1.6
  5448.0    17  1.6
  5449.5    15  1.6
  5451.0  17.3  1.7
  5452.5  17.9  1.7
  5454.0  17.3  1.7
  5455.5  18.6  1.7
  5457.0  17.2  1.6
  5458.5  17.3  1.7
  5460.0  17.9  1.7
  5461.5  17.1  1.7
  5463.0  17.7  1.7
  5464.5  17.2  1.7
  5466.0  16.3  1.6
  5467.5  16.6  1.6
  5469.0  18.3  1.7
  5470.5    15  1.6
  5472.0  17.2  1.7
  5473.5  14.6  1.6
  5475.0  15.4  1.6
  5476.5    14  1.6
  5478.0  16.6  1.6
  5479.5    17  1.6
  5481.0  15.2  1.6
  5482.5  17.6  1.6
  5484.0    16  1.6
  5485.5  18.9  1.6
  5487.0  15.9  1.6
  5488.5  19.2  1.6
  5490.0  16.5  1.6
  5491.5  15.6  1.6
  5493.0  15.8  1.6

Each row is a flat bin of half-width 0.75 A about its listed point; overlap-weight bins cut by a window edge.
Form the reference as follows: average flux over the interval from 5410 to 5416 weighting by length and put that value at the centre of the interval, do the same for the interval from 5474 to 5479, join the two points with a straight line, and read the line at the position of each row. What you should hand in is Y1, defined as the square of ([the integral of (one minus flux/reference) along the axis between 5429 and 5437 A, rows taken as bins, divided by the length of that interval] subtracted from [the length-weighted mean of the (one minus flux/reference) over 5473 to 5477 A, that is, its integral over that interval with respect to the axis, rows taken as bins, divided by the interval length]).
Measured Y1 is 0.012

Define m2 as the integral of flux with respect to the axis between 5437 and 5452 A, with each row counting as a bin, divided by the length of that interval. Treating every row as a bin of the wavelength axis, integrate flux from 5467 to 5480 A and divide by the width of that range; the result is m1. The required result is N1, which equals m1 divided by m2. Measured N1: 0.92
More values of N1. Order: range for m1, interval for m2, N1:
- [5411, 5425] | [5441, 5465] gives 1.02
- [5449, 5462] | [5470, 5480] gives 1.11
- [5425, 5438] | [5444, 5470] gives 0.97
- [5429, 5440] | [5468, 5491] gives 1.04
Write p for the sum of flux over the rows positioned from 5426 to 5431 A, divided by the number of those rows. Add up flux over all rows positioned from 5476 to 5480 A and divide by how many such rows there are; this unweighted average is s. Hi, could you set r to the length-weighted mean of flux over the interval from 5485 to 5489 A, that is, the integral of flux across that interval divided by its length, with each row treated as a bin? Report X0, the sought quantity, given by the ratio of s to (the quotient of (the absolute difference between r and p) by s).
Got 193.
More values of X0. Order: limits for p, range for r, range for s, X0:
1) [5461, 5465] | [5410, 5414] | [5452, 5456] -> 293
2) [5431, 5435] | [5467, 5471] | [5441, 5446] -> 1765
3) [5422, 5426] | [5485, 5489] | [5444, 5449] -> 1512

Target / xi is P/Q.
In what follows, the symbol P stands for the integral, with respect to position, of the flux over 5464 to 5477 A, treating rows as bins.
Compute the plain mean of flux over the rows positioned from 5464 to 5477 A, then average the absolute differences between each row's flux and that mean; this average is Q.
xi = 179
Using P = 209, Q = 1.17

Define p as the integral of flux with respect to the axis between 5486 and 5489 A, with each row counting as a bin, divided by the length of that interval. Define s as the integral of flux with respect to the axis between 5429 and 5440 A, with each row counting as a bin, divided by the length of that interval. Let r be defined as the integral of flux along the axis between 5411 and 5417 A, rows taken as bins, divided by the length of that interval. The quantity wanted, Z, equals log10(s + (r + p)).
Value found 1.71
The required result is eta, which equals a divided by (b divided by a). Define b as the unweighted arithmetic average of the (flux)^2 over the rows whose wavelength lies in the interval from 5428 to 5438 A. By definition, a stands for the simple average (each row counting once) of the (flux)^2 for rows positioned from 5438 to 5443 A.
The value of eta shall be 364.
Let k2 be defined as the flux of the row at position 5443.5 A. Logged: 18.8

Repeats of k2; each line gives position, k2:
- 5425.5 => 15.9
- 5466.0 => 16.3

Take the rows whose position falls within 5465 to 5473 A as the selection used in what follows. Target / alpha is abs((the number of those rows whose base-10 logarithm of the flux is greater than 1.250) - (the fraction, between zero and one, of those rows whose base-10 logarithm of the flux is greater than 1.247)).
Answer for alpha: 0.8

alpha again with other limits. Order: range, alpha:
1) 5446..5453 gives 1.6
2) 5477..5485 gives 0.0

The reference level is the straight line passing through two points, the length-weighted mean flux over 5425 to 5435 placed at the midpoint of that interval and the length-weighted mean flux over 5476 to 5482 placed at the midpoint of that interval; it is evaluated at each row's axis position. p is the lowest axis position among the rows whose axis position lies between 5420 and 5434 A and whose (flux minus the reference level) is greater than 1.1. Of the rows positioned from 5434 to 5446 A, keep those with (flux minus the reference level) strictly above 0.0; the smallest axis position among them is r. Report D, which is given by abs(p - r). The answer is 15.0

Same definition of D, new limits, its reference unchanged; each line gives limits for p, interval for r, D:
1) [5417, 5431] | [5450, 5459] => 33.0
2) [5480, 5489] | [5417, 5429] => 64.5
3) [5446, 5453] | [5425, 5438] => 18.0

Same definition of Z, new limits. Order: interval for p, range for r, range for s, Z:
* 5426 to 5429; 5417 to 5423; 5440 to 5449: 1.72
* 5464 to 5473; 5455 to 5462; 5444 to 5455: 1.71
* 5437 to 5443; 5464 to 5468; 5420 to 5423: 1.73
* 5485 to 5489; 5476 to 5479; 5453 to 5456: 1.71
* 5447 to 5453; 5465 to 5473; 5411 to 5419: 1.71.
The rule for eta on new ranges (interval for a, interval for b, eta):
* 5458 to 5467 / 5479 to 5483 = 321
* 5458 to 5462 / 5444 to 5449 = 306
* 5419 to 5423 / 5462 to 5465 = 359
